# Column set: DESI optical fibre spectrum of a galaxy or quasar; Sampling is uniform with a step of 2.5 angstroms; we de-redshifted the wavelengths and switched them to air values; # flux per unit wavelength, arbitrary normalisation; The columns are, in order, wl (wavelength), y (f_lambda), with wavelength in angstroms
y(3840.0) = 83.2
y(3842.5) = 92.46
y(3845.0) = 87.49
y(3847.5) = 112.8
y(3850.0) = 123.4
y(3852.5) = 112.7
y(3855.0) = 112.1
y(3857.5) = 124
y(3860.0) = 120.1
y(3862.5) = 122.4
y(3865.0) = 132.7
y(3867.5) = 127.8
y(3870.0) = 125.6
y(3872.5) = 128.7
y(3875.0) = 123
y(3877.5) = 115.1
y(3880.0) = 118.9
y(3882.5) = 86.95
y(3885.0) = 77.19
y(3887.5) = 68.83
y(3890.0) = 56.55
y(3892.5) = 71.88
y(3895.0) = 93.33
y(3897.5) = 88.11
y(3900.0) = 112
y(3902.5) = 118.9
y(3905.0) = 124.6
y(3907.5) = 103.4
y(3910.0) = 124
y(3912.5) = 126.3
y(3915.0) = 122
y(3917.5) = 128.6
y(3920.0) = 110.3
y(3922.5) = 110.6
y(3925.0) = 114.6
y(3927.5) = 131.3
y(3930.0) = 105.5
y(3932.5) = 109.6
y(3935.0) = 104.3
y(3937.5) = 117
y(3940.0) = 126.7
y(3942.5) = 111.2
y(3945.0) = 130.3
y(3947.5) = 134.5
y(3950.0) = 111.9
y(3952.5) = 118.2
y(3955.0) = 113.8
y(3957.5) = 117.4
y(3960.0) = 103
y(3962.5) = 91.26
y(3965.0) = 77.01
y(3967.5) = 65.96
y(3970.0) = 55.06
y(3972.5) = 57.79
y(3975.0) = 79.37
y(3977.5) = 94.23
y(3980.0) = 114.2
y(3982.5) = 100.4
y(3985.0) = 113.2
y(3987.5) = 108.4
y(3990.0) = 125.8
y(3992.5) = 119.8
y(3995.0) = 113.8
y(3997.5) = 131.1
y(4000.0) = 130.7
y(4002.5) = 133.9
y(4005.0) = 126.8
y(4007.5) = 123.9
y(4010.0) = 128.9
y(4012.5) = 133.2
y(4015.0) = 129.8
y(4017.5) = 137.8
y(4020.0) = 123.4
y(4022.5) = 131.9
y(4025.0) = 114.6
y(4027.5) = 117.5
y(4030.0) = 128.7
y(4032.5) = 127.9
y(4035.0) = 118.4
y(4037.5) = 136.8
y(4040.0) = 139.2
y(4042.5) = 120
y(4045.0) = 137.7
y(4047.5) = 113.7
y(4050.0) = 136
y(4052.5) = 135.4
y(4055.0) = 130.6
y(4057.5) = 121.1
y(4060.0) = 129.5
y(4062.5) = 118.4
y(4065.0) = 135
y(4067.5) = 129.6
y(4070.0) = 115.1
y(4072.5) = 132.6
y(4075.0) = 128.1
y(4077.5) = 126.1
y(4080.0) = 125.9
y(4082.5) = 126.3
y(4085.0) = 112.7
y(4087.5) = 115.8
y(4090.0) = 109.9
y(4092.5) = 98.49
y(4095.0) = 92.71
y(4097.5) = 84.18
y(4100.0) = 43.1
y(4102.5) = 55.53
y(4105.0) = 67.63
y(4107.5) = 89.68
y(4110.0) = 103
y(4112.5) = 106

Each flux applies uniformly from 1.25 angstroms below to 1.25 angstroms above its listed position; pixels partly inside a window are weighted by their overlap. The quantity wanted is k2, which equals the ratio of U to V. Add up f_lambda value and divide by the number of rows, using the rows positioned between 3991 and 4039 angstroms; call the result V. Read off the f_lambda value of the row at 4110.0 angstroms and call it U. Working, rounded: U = 103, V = 127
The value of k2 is 0.81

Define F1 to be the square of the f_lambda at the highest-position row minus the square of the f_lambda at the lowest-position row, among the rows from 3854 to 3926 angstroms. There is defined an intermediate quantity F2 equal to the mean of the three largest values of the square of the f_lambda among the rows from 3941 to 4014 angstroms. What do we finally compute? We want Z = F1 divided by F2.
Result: 0.03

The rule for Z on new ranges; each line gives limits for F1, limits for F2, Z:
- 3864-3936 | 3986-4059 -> -0.35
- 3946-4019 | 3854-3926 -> 0.05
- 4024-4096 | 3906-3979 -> -0.26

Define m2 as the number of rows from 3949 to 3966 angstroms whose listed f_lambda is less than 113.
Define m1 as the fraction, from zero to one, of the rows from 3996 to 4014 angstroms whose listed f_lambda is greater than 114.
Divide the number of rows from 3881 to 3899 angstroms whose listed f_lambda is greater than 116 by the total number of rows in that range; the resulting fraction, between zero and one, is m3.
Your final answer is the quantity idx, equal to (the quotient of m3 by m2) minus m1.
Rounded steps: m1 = 1.00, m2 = 4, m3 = 0.0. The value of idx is -1.00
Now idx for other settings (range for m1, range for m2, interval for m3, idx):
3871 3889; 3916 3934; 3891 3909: -0.50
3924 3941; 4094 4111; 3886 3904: -0.55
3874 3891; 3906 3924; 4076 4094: -0.29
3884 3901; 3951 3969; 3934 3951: 0.14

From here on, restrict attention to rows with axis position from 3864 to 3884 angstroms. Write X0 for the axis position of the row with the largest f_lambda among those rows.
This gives 3865.0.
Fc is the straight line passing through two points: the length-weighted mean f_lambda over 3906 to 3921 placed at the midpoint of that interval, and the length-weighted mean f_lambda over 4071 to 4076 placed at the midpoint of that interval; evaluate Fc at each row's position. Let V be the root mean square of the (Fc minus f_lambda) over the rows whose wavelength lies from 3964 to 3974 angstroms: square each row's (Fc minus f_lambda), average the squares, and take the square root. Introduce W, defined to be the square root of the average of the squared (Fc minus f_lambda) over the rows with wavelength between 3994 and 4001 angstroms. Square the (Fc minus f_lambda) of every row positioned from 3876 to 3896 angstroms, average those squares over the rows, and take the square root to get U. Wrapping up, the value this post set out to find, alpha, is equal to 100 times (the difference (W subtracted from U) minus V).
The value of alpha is -2976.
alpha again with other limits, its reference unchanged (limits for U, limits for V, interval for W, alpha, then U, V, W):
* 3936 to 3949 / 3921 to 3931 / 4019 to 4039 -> -924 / 9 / 10.7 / 7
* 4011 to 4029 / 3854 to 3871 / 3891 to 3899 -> -3610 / 8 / 9.4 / 35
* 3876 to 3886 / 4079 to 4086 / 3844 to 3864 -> 348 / 25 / 10.8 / 11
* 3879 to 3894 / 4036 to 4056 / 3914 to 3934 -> 2335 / 42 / 9.4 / 10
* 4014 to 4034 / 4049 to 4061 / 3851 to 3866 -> -696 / 7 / 5.9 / 8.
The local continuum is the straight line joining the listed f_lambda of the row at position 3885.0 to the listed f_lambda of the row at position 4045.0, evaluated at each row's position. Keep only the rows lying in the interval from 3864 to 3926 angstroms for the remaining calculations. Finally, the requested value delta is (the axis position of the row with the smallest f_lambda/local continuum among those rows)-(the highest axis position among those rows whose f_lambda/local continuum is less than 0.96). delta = -2.5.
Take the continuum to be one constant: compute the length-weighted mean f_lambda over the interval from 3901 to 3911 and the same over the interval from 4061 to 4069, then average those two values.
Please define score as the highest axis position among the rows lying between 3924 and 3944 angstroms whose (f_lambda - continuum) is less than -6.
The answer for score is 3942.5 angstroms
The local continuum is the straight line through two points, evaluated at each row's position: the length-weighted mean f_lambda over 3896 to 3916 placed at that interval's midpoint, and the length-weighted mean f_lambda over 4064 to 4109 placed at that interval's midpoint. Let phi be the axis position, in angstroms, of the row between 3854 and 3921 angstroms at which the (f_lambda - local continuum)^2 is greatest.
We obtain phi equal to 3890.0 angstroms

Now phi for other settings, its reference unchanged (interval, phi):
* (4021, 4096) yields 4040.0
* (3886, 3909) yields 3890.0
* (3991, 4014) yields 4002.5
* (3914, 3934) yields 3927.5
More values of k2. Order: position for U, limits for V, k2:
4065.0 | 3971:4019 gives 1.16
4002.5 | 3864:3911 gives 1.27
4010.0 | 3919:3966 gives 1.15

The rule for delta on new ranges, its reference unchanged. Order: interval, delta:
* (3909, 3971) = 0.0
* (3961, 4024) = -25.0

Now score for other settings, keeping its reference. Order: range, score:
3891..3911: 3907.5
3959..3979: 3977.5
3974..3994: 3987.5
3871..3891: 3890.0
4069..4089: 4087.5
